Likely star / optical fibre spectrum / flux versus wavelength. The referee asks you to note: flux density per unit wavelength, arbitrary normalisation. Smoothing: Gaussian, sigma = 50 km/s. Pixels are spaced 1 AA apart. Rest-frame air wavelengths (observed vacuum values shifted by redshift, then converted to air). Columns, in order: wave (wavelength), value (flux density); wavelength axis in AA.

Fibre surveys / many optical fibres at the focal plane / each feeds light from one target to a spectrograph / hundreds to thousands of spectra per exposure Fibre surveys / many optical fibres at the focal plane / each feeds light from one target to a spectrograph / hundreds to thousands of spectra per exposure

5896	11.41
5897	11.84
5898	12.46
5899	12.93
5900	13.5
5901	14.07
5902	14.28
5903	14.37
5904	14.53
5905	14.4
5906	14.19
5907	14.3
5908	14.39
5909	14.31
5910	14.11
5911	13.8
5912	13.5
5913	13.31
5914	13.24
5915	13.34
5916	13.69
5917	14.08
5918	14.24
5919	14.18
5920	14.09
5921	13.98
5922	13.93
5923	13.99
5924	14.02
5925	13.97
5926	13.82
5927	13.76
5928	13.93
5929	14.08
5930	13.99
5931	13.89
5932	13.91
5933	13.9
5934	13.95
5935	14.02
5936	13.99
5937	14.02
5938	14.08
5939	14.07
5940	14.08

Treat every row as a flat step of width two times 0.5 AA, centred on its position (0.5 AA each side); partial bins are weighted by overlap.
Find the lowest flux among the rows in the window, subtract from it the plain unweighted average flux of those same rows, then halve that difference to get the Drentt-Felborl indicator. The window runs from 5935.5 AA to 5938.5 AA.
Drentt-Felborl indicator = -0.020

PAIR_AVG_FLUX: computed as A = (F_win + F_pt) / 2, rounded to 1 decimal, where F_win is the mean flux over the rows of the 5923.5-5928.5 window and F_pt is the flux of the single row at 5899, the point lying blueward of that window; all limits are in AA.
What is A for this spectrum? 13.4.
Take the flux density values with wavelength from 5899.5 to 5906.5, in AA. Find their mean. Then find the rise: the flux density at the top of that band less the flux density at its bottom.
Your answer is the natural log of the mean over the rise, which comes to 3.0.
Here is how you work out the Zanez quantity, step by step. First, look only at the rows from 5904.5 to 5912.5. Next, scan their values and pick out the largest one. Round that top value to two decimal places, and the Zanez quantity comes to 14.40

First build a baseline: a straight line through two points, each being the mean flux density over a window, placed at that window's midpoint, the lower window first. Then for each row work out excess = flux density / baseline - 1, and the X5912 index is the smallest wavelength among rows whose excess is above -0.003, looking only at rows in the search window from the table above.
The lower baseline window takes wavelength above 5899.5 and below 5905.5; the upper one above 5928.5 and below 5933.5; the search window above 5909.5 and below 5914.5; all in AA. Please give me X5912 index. 5910 AA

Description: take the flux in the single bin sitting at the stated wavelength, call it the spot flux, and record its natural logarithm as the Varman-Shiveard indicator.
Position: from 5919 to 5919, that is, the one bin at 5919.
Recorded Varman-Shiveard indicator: 2.652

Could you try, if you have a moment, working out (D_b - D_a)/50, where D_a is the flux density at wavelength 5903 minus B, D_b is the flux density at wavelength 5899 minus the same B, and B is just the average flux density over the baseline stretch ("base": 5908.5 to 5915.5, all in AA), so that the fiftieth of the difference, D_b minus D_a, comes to -0.029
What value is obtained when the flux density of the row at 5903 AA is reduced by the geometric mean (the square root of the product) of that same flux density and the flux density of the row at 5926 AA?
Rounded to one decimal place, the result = 0.3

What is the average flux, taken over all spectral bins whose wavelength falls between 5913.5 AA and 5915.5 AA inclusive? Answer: 13.3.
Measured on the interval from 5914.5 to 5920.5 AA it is 13.9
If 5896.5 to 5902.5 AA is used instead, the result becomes 13.2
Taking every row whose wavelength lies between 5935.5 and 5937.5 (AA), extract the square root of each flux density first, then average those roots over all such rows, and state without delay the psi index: 3.742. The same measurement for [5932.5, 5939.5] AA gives 3.742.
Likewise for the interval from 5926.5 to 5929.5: 3.731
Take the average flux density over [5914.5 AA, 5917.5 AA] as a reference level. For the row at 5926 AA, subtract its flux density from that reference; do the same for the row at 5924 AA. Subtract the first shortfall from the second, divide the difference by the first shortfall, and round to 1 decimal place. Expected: 1.7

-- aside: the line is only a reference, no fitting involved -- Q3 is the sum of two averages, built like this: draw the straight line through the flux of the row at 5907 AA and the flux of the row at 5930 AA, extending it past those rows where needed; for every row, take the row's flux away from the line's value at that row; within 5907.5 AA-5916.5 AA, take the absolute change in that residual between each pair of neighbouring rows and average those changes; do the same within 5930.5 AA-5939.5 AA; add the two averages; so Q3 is 0.23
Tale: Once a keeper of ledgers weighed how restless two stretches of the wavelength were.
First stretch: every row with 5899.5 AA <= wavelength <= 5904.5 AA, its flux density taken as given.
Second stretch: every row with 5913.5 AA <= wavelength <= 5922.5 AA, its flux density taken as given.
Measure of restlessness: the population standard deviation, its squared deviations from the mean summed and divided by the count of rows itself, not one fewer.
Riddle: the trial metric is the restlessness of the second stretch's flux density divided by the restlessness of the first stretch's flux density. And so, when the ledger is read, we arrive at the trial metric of 0.96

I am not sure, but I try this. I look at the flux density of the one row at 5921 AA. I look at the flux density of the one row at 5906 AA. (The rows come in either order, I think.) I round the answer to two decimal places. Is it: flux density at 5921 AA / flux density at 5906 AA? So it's 0.99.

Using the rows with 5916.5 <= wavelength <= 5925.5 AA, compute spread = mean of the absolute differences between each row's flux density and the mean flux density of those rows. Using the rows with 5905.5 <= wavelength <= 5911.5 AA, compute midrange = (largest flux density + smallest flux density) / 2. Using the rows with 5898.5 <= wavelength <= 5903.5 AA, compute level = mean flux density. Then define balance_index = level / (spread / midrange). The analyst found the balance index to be 2329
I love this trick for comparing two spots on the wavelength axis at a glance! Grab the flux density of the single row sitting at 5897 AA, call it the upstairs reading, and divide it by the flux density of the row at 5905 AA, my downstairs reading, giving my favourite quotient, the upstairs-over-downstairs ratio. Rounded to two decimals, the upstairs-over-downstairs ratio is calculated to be 0.82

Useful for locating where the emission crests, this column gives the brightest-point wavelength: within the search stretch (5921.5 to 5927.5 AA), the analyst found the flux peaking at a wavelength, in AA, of 5924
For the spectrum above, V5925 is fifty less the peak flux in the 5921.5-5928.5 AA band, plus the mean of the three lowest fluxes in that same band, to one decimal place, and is 49.8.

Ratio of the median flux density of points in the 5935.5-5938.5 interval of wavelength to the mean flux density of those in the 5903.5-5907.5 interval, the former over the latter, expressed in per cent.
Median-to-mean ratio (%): 98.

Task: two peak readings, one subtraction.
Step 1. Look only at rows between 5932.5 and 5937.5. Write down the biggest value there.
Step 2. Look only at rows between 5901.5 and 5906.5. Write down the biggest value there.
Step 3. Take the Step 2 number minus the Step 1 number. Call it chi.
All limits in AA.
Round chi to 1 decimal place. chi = 0.5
